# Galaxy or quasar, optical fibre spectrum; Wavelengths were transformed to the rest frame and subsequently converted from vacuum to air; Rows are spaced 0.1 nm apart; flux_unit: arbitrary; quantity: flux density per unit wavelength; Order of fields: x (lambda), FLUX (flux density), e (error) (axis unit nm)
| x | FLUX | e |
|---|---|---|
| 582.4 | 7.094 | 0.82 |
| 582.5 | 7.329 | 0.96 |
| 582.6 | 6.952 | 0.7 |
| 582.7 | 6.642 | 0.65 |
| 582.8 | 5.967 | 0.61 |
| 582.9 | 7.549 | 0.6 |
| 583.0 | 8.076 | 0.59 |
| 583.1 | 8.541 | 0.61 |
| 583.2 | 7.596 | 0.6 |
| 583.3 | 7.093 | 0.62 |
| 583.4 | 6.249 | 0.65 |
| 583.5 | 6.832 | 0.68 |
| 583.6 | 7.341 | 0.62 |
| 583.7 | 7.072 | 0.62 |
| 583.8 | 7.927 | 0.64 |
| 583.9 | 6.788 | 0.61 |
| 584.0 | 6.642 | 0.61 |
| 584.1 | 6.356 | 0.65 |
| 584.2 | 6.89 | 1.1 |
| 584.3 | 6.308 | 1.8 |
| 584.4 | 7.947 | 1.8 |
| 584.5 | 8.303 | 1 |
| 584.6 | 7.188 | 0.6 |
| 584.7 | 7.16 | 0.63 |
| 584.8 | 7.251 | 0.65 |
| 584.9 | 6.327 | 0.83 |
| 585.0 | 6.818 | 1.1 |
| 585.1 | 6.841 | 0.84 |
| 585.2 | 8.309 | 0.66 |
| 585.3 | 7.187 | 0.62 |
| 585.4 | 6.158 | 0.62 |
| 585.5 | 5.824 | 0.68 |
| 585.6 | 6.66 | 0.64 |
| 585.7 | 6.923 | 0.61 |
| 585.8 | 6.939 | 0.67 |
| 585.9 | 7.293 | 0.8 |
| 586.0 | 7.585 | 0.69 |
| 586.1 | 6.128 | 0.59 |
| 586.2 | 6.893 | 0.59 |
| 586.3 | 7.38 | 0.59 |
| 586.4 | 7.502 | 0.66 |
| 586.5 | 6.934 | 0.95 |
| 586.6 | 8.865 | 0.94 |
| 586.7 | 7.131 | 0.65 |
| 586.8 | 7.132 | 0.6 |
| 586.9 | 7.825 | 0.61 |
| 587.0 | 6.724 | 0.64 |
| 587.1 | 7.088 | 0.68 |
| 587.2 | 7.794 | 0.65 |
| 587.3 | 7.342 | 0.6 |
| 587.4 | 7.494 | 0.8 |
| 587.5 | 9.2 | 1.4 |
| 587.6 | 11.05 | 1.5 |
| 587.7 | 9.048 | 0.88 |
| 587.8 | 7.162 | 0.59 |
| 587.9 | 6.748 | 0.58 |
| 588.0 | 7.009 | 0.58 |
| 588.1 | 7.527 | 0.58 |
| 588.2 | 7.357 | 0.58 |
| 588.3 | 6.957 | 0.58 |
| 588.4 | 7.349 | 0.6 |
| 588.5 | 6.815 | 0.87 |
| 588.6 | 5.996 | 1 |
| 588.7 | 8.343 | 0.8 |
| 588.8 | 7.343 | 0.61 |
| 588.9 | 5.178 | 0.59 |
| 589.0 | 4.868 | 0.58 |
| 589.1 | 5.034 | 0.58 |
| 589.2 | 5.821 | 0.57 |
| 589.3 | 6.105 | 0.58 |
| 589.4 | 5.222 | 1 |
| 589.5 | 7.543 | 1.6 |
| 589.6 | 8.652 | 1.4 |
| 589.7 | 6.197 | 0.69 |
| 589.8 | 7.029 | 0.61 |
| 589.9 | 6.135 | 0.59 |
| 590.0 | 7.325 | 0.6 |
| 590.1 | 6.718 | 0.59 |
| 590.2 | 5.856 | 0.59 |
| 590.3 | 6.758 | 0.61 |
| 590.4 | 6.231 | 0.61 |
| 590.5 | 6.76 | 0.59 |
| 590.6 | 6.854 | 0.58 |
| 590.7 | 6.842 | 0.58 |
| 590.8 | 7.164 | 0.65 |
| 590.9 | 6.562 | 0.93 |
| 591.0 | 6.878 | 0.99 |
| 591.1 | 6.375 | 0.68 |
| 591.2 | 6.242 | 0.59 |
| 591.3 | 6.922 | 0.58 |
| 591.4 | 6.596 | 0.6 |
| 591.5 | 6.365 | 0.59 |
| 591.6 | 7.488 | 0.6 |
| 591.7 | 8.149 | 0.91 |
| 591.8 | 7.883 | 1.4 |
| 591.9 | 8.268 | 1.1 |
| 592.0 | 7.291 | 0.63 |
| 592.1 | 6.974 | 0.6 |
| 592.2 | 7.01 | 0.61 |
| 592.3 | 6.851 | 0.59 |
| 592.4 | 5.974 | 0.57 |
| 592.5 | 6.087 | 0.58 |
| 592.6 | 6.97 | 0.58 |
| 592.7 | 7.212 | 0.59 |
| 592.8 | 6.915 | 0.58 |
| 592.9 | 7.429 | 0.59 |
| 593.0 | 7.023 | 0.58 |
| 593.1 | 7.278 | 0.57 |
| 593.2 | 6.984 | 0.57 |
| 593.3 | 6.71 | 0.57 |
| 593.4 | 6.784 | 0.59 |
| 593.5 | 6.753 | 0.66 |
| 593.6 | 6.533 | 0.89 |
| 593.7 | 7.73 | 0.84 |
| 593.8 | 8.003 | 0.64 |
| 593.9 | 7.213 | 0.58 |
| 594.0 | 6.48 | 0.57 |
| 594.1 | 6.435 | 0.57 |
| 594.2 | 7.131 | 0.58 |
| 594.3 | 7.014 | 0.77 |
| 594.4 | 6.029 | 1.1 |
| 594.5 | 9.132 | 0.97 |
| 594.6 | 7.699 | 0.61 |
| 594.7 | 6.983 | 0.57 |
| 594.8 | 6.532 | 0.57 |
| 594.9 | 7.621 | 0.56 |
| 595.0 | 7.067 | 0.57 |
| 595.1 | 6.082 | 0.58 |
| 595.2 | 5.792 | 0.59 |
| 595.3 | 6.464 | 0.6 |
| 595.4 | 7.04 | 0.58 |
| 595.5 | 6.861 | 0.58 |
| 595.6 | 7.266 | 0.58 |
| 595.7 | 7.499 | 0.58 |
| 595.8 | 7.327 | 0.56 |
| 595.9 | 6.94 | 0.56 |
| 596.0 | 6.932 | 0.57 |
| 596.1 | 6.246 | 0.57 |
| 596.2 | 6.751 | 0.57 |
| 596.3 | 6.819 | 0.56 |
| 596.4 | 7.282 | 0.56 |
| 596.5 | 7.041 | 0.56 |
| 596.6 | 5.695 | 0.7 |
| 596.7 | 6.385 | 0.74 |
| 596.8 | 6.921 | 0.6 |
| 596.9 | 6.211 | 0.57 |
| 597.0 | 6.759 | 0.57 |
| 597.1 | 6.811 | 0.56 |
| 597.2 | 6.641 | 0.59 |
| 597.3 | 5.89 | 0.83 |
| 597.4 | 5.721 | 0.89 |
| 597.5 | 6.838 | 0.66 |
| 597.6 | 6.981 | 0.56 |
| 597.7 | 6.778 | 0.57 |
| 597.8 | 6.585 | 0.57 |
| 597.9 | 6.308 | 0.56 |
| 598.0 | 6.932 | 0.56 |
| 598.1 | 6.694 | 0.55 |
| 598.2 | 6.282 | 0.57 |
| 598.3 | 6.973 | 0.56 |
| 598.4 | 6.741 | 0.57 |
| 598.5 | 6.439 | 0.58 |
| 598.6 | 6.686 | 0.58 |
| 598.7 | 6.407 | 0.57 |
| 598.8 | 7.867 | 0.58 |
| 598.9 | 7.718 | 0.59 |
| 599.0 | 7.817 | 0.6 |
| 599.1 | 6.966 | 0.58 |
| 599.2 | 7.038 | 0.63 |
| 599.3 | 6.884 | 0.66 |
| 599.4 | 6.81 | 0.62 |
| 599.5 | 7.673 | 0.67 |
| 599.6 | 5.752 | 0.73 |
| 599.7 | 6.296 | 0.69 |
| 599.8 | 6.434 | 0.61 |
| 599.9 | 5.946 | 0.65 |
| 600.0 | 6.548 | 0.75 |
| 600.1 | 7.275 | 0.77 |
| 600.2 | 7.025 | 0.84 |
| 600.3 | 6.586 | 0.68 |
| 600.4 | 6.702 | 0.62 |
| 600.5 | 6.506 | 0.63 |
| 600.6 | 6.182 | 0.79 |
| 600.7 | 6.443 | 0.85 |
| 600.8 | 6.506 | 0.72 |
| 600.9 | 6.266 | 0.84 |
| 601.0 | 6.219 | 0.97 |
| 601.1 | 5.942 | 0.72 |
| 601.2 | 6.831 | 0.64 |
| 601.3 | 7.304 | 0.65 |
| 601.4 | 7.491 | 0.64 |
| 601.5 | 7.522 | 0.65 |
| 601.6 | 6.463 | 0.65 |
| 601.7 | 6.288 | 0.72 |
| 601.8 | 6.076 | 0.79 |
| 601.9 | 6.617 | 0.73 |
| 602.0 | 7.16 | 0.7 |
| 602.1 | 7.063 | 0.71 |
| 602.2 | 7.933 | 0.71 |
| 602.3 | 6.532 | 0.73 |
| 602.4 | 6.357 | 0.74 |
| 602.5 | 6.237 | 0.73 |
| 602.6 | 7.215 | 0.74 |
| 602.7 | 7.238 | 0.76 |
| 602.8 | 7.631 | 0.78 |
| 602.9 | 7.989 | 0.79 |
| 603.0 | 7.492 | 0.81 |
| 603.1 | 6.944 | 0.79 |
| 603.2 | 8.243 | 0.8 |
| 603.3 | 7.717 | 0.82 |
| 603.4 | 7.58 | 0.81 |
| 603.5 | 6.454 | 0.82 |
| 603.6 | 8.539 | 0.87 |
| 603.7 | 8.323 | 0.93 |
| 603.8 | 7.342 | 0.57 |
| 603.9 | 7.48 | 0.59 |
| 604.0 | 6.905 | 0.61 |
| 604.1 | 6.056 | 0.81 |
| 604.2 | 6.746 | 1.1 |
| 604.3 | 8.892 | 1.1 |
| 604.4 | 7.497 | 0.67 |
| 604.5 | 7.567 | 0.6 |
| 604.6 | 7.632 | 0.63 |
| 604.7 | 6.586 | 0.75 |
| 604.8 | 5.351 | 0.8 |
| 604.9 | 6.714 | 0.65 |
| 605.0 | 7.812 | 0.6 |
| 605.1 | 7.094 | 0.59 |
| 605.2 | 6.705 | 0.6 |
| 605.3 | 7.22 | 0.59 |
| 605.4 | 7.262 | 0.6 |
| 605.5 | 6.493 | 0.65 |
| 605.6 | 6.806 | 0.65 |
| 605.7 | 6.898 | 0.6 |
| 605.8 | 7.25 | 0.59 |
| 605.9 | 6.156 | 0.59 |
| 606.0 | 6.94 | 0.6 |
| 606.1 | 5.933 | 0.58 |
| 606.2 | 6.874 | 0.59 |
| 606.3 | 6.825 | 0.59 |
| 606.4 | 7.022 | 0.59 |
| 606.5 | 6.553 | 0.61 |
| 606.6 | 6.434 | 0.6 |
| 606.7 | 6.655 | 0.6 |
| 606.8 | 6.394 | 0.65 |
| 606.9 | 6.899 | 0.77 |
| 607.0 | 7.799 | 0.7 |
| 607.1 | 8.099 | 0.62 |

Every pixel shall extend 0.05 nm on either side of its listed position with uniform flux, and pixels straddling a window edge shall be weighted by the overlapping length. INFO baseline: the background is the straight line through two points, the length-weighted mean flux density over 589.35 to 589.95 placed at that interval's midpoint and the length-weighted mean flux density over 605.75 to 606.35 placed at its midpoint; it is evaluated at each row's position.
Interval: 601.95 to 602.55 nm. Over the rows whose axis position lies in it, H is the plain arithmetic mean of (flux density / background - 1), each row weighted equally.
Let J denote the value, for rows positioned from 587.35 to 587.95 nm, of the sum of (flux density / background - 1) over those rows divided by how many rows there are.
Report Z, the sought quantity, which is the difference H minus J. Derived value -0.21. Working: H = 0.03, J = 0.24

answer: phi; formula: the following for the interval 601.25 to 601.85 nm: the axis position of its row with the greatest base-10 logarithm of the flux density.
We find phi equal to 601.5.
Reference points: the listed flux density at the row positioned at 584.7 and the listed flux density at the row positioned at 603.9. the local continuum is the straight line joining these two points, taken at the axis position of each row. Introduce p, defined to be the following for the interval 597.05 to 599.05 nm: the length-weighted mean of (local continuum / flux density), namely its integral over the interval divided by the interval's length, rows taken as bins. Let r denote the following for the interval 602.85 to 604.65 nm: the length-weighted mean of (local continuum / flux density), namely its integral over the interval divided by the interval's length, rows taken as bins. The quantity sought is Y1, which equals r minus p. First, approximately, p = 1.10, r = 1.00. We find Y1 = -0.10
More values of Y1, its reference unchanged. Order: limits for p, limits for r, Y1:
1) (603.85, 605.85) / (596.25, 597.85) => 0.05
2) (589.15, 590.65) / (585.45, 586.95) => -0.10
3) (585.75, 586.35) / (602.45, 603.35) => -0.01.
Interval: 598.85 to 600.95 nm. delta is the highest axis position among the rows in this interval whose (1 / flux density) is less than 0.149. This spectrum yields 600.2 nm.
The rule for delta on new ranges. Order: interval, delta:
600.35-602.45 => 602.2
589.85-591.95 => 591.9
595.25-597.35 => 597.1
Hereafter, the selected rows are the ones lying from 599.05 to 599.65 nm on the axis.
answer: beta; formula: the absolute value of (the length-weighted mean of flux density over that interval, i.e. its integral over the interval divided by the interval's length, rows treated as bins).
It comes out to 6.9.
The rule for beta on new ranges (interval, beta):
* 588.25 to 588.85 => 7.1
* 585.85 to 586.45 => 7.1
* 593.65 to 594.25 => 7.2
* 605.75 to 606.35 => 6.7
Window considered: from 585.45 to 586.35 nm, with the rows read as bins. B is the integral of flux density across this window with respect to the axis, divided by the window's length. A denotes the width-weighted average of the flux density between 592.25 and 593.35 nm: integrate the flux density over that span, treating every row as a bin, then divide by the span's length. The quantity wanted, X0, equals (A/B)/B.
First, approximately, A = 6.86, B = 6.8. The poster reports 0.146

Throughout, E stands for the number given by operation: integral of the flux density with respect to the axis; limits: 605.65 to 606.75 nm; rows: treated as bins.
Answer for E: 7.35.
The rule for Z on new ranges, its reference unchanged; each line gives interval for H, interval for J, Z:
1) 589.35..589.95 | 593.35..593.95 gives -0.06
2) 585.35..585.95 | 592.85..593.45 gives -0.07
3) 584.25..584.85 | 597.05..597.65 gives 0.11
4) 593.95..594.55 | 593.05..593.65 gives 0.03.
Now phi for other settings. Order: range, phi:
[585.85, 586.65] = 586.6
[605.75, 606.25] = 605.8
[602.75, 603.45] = 603.2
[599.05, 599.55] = 599.5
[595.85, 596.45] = 596.4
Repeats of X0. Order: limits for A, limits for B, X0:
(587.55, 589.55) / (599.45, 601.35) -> 0.161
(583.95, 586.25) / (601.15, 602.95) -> 0.142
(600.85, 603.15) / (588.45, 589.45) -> 0.187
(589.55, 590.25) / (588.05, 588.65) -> 0.140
